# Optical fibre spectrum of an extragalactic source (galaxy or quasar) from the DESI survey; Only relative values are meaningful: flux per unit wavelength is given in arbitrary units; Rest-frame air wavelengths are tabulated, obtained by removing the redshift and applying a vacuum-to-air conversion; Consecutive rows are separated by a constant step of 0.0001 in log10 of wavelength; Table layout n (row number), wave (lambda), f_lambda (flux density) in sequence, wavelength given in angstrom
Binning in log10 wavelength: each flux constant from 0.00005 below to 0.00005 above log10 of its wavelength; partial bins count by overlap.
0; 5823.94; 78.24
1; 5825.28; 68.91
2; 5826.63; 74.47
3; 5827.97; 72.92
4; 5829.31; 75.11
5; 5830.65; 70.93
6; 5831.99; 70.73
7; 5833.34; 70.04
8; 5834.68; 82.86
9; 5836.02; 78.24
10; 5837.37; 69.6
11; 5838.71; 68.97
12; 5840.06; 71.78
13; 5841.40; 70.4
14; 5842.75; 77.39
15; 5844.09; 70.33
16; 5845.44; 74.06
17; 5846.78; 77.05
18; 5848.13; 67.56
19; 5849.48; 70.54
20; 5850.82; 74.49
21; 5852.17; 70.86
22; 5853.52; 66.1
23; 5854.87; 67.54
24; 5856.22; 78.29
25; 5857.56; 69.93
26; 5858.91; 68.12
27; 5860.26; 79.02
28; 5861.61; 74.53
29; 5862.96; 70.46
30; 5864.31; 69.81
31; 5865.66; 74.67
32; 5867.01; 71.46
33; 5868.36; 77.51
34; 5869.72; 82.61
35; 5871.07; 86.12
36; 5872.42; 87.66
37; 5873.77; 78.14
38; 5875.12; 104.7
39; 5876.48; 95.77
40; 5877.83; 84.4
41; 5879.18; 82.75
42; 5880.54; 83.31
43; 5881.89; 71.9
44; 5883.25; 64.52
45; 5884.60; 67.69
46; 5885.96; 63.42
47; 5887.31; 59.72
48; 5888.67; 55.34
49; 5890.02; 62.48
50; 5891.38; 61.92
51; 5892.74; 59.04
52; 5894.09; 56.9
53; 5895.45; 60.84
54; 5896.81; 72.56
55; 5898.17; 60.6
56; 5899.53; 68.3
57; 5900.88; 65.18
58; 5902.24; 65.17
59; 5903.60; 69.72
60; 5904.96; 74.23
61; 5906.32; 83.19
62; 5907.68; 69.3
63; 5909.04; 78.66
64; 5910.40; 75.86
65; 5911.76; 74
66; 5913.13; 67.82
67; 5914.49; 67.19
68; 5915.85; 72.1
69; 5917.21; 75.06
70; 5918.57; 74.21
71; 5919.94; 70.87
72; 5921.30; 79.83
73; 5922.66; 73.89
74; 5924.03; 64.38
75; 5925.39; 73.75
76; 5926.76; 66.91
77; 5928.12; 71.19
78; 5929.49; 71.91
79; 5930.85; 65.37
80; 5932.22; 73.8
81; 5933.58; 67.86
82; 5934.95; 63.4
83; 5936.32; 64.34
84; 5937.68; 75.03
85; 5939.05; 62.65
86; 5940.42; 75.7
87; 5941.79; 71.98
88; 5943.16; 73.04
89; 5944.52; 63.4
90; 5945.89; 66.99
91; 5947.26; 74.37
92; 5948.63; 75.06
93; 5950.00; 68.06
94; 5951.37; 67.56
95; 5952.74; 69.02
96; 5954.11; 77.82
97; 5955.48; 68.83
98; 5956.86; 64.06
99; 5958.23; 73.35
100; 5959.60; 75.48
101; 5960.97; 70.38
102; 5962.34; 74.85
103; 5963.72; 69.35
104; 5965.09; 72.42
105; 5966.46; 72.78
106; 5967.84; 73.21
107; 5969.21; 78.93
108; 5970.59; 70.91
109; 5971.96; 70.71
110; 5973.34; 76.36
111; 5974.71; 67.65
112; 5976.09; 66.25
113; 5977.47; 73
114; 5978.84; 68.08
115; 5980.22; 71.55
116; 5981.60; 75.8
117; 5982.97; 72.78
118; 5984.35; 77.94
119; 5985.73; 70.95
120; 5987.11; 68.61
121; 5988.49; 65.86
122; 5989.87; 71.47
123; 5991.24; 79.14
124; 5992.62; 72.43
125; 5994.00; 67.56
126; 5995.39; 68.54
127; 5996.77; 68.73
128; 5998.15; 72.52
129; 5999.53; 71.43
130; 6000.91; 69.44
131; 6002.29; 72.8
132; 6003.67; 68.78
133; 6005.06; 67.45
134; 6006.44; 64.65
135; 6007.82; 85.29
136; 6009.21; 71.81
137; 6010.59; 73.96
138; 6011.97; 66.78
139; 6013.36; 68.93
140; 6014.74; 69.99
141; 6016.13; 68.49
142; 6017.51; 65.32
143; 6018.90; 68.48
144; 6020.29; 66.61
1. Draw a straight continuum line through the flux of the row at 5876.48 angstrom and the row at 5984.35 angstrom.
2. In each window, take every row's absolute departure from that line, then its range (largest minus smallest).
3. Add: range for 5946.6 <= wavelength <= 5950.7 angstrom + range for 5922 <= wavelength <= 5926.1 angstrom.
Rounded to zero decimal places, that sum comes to 16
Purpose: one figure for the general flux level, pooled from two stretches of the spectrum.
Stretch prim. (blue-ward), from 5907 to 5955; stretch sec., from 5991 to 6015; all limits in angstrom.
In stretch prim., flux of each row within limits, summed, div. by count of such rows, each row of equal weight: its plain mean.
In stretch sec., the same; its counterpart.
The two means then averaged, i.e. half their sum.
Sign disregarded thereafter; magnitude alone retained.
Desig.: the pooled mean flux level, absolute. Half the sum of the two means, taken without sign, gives 71.0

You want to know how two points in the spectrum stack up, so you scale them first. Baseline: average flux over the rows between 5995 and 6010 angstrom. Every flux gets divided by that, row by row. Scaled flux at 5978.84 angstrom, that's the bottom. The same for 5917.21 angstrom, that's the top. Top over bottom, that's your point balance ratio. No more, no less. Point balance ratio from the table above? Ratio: 1.10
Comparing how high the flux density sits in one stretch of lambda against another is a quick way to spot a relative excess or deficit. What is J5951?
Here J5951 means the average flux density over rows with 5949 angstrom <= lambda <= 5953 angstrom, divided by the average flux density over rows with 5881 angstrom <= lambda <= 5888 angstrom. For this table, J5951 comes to 1.04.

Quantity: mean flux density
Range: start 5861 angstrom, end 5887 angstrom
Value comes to 78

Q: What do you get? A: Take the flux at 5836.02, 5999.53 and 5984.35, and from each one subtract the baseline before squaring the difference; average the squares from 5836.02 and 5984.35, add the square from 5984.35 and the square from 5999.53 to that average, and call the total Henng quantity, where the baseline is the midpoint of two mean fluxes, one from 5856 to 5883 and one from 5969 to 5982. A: 29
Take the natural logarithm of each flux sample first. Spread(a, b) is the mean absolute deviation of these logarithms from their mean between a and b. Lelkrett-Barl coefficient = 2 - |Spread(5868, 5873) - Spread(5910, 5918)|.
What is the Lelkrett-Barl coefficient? 2.00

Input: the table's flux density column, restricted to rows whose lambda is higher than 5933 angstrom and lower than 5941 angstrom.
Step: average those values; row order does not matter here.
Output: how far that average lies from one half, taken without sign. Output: 68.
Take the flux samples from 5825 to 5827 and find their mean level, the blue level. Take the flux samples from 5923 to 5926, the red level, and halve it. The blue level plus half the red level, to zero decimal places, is 106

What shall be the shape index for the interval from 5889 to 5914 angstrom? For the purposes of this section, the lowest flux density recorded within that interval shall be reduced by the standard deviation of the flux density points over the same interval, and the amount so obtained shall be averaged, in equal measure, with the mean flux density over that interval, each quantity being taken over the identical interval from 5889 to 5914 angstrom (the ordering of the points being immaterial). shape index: 59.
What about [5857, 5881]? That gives 69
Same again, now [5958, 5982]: 68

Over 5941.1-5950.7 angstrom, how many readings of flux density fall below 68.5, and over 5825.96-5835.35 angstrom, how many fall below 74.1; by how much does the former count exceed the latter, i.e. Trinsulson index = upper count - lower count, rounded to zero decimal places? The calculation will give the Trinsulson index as -1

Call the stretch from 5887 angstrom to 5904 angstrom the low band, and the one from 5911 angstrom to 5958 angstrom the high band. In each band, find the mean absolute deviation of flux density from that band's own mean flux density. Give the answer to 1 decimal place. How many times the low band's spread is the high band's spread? 1.0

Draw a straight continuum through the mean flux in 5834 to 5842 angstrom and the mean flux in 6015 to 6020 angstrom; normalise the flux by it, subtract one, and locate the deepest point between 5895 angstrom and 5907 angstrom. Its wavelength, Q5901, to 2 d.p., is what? 5898.17 angstrom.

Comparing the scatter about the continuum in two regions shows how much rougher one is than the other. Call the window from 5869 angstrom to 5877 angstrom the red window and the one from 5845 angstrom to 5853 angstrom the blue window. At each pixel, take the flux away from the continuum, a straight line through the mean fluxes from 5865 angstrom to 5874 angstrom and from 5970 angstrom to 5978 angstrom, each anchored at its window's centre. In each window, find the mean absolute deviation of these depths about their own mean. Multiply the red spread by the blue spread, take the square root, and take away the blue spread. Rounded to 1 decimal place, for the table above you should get 1.8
